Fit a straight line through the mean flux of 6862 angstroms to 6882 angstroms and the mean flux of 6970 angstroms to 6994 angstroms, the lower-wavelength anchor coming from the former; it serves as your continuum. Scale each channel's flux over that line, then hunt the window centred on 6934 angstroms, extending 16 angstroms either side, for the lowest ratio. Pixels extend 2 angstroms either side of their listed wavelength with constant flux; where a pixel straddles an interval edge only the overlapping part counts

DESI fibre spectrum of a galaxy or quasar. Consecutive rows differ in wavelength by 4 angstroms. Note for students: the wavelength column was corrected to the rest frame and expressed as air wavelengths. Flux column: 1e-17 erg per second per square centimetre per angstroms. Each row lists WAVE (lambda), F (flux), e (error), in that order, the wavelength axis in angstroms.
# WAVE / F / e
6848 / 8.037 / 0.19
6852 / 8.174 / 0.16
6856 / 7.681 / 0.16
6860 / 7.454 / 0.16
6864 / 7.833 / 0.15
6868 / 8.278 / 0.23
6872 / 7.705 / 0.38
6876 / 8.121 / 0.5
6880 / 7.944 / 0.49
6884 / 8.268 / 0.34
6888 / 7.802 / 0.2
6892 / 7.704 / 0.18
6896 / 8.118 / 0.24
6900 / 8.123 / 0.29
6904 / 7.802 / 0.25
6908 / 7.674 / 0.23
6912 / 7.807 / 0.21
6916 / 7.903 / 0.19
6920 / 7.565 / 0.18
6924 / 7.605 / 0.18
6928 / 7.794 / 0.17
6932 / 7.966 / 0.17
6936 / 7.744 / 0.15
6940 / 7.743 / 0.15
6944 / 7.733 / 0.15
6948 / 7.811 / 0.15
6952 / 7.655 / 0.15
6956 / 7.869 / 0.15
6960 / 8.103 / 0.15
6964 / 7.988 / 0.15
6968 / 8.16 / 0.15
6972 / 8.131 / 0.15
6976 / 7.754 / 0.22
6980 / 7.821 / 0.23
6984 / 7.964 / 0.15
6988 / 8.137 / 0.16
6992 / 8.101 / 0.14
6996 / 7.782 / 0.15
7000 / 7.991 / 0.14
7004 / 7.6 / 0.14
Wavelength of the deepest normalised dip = 6920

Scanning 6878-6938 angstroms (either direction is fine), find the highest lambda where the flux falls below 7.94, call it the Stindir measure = 6936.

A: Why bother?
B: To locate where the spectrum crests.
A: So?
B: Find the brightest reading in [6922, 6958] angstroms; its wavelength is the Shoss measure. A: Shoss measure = 6932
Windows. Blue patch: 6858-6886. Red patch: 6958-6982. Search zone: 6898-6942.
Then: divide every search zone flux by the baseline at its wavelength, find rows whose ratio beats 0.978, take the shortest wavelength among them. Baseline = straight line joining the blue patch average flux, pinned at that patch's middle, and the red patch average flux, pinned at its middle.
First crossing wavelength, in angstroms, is 6900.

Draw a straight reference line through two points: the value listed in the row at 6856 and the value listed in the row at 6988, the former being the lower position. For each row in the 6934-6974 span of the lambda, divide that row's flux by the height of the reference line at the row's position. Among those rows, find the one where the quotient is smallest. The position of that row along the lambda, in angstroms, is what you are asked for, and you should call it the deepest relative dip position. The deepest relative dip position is 6952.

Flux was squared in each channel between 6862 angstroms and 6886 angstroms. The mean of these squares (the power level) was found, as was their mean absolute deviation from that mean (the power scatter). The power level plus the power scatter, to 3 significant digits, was 67.6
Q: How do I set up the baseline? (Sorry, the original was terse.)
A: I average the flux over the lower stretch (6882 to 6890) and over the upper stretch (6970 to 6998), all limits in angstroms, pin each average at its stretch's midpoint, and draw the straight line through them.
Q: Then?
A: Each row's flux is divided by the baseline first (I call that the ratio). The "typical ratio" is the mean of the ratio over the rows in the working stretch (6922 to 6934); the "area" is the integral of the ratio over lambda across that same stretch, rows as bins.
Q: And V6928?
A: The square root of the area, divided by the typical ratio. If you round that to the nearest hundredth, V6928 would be 3.51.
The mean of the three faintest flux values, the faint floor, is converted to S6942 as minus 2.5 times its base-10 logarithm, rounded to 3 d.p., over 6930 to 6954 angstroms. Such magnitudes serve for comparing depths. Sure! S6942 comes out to -2.218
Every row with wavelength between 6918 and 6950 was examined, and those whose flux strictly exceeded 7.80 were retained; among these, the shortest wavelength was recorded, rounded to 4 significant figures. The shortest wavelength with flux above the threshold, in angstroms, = 6932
